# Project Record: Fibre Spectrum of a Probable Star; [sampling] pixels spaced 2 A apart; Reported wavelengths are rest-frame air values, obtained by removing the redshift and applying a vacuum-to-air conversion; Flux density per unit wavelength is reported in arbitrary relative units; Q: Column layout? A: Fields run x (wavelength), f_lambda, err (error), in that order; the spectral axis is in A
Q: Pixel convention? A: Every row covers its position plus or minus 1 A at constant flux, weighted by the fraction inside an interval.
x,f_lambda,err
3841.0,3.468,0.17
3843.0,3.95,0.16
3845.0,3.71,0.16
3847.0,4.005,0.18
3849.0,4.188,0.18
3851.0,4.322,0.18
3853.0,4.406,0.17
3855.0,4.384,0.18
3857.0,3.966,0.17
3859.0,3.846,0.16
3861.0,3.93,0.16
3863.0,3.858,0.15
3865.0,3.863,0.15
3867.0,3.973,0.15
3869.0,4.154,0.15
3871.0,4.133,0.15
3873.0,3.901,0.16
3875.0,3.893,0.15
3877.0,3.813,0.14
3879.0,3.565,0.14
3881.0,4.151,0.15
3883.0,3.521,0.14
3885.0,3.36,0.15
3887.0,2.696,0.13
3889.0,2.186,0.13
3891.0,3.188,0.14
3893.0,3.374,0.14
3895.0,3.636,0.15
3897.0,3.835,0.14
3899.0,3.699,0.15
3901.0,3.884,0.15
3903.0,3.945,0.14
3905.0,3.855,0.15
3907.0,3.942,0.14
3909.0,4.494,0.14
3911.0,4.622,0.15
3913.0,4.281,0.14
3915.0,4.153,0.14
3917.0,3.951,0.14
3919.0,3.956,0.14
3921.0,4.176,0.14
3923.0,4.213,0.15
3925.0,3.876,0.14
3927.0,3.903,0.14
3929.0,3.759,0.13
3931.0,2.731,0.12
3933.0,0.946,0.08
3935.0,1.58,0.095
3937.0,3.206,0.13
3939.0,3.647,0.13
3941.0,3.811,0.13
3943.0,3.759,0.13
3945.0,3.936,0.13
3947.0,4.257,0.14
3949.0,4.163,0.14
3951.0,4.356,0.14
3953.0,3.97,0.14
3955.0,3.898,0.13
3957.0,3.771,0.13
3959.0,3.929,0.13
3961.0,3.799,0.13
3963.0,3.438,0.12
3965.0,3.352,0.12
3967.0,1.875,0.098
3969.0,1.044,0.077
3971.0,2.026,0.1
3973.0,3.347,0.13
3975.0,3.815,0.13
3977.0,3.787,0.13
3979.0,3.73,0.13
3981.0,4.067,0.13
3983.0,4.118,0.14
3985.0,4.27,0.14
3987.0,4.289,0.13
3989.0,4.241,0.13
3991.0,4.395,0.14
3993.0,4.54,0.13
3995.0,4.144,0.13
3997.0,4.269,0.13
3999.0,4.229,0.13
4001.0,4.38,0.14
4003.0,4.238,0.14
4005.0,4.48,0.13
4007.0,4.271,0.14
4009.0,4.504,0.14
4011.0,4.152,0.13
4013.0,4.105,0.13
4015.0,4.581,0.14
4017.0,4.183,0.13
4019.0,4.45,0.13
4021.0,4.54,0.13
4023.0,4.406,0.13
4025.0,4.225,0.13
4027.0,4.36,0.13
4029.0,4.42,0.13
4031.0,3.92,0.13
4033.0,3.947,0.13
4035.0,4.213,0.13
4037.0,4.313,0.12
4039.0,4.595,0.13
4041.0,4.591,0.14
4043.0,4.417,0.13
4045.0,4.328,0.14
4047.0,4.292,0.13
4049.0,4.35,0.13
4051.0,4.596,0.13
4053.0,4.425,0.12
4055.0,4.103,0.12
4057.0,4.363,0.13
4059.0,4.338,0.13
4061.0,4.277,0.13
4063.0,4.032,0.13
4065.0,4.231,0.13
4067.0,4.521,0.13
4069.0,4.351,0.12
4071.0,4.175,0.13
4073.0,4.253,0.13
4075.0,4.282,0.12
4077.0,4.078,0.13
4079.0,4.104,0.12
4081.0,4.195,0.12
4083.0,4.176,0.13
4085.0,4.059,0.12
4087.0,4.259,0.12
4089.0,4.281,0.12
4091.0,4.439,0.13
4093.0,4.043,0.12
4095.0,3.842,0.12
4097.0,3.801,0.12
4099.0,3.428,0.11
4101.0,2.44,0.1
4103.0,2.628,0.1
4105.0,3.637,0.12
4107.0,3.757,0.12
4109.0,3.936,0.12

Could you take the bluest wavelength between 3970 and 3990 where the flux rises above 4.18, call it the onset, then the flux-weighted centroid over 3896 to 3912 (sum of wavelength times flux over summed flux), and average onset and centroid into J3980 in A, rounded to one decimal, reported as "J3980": 3944.6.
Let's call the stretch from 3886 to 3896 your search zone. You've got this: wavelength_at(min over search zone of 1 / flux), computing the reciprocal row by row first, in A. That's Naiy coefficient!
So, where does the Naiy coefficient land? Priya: 3895.0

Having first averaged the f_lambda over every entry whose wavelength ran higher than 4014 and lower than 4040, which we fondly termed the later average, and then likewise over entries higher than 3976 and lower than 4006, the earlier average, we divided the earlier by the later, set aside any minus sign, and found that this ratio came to 0.98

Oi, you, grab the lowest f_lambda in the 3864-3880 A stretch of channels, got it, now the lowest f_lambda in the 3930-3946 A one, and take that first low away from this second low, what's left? -2.6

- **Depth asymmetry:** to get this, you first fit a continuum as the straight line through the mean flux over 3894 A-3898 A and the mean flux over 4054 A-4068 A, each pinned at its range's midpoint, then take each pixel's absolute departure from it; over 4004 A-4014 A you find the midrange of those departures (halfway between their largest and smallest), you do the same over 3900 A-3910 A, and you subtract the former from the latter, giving 0.20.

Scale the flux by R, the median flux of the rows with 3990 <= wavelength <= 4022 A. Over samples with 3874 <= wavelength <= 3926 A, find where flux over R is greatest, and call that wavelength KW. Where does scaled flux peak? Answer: 3911.0 A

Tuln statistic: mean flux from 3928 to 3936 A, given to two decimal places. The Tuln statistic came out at 2.25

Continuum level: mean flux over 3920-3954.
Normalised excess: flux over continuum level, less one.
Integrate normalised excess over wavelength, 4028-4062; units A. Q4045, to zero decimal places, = 7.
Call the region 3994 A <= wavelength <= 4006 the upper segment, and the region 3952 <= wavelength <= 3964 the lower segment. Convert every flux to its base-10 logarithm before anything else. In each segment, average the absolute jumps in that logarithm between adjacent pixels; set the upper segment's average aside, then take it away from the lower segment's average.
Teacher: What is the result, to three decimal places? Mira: 0.005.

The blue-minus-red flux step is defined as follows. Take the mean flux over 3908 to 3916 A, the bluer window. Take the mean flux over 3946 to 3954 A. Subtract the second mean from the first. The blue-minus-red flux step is 0.20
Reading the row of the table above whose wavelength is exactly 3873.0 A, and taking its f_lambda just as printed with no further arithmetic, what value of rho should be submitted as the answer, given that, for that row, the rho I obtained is 3.901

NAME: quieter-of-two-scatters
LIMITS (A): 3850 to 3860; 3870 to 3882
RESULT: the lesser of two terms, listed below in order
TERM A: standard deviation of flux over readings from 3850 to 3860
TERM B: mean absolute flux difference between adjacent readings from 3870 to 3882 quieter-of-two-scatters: 0.23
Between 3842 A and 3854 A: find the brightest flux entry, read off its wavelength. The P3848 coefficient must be 3853.0 A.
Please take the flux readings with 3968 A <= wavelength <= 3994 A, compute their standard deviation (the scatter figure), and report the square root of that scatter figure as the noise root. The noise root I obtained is 1.0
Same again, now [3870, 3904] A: 0.7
